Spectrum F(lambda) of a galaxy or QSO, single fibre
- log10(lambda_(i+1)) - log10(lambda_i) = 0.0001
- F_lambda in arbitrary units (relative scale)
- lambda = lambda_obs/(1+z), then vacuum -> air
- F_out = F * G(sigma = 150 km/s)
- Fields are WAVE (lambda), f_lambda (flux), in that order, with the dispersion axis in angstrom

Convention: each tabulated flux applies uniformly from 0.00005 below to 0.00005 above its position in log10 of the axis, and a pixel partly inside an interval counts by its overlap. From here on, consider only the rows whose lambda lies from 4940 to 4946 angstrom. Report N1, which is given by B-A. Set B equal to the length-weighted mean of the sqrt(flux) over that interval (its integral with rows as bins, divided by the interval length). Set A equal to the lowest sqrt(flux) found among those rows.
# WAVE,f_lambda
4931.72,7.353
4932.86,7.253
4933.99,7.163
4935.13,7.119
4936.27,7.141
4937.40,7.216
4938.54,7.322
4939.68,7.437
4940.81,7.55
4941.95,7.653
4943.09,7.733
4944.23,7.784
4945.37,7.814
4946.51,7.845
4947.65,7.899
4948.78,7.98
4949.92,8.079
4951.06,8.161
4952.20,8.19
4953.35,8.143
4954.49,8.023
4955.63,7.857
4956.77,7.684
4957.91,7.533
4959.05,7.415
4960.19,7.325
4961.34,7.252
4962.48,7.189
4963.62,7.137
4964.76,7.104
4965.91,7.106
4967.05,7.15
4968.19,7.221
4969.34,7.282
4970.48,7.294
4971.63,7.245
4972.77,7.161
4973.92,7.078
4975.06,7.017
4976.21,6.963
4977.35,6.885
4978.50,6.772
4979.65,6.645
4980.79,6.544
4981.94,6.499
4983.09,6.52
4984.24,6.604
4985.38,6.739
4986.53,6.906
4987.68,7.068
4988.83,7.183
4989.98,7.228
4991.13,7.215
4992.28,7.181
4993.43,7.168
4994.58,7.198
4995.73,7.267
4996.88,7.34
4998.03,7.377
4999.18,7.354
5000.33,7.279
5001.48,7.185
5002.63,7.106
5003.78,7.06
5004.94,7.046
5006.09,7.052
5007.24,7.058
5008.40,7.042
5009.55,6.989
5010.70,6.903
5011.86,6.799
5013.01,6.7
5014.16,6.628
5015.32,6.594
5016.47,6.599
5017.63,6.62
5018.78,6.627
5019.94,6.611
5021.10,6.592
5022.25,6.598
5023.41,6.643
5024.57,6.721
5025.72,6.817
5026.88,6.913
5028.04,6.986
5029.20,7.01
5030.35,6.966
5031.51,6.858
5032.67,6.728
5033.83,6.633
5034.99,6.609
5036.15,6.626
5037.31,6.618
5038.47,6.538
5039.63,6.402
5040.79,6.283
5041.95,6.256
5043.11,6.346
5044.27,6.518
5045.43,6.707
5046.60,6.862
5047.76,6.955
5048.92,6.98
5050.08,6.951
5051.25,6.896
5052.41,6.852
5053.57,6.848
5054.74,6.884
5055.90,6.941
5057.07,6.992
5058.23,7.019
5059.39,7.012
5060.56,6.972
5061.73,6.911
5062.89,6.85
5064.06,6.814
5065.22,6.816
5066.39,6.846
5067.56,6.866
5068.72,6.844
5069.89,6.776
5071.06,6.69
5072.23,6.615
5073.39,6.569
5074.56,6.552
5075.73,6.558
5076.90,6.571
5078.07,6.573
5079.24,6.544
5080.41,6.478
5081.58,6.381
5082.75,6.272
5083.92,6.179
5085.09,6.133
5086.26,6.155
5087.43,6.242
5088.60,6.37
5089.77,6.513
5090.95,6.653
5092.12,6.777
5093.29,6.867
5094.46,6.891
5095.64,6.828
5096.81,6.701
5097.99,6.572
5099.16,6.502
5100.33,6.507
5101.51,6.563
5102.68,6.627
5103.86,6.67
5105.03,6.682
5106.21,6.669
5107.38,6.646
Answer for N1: 0.026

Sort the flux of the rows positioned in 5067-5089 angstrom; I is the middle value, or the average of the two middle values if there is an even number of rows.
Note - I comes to 6.55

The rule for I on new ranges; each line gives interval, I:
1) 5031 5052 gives 6.63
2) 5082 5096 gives 6.44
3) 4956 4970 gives 7.24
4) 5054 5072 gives 6.87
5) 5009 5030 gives 6.67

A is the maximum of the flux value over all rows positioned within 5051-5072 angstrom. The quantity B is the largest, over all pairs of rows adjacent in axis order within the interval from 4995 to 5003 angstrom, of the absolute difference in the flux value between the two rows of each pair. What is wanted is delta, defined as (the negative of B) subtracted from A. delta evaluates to 7.1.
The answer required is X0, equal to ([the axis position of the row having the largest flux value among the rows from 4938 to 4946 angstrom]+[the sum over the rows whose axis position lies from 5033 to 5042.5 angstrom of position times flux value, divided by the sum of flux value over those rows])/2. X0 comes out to 4991.6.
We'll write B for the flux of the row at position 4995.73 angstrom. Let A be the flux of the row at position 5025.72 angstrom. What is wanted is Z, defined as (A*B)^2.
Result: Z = 2454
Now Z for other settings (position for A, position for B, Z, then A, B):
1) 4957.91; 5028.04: 2769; 7.533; 6.986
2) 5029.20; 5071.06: 2199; 7.01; 6.69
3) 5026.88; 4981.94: 2018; 6.913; 6.499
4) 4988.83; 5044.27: 2192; 7.183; 6.518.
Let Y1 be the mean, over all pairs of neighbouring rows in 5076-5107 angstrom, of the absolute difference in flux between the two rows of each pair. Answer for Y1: 0.071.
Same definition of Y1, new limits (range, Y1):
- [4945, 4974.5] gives 0.075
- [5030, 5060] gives 0.071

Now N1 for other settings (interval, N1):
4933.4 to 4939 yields 0.014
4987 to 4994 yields 0.017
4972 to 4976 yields 0.013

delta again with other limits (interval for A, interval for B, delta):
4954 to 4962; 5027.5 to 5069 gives 8.2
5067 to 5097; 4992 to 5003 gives 7.0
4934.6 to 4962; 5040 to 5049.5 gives 8.4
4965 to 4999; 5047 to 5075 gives 7.5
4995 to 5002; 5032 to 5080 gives 7.6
